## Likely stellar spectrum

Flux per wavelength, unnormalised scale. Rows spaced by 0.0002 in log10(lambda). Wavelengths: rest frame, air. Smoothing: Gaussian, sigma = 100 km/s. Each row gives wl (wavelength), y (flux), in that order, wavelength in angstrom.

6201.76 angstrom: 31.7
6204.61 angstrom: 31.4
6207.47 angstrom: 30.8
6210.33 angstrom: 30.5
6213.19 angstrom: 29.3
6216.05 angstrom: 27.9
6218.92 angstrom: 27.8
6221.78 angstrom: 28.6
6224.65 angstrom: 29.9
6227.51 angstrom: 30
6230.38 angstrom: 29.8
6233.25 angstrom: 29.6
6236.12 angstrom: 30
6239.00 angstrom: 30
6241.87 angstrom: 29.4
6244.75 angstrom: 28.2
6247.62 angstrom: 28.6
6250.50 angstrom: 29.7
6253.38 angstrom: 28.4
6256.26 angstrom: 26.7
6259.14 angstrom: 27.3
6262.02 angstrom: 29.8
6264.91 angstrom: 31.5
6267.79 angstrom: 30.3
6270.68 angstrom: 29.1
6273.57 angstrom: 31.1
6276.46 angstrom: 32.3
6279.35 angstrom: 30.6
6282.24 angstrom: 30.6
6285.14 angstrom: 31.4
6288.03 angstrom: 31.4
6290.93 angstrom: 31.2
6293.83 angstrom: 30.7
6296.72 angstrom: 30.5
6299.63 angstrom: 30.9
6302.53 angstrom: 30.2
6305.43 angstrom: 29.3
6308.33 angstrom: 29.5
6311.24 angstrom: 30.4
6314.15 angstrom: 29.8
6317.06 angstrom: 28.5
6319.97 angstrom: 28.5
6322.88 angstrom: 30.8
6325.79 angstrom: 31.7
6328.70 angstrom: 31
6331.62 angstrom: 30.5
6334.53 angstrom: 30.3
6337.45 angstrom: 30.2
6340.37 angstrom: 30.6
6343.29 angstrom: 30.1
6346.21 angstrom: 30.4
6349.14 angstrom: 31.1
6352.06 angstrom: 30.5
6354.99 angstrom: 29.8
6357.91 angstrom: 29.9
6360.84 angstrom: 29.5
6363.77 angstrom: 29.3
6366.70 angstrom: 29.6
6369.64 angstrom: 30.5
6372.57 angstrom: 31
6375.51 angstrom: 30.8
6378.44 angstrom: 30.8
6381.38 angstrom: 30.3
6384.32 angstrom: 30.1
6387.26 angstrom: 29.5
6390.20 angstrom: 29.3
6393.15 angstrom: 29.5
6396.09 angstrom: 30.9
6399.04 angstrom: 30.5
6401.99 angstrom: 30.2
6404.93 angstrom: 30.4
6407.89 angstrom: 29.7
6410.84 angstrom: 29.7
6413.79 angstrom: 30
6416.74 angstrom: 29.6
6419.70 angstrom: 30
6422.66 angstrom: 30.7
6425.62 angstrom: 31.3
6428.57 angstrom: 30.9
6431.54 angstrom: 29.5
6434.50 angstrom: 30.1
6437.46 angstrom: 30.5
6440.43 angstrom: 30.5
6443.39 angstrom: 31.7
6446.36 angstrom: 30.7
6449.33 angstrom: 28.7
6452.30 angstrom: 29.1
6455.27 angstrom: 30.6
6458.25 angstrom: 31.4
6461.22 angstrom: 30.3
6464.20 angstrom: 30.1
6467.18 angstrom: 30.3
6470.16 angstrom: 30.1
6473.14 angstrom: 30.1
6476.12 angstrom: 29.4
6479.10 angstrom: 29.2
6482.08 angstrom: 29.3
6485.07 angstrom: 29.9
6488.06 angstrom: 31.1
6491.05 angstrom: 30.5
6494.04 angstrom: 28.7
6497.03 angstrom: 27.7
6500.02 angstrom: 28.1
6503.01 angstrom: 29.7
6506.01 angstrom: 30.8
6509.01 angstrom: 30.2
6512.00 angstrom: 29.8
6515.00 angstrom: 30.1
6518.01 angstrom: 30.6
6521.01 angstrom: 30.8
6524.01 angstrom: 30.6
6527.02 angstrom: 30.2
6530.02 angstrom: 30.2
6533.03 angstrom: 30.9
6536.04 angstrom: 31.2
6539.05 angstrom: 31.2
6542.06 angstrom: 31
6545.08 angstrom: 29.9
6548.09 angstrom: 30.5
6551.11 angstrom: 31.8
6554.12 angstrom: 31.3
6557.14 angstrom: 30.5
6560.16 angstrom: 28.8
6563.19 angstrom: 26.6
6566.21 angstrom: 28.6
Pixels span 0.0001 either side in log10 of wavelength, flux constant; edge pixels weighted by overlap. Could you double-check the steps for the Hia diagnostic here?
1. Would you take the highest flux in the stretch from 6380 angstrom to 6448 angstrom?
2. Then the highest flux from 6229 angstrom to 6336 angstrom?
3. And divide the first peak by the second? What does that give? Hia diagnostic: 0.98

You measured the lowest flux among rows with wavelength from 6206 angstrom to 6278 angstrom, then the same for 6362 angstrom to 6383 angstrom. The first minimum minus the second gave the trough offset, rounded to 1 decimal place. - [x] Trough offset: -2.6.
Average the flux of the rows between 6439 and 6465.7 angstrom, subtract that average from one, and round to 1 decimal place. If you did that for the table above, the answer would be -29.3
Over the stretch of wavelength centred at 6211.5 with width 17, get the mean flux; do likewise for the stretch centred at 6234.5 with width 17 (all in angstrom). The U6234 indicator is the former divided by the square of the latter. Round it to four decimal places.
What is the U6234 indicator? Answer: 0.0334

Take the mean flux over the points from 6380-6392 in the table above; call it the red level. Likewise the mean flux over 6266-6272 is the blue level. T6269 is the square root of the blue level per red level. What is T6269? 1.00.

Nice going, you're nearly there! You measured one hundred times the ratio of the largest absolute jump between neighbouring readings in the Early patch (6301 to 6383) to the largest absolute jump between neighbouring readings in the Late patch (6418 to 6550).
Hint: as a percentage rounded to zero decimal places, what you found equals 115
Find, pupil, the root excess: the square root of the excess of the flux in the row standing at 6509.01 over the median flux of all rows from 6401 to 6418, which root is 0.59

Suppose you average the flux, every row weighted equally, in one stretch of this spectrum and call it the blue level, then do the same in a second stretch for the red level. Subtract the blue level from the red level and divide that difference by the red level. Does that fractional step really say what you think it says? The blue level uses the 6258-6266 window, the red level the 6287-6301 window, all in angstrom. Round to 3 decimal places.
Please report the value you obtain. 0.045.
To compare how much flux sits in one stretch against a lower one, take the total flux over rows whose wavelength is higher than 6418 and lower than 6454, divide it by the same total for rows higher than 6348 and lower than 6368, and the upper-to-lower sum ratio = 1.73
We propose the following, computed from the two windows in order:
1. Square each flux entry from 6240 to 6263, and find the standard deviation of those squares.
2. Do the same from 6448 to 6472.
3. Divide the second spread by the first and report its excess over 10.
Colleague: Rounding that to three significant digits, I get -9.20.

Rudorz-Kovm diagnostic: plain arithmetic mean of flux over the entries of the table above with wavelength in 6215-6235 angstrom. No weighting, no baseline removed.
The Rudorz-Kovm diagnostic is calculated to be 29.1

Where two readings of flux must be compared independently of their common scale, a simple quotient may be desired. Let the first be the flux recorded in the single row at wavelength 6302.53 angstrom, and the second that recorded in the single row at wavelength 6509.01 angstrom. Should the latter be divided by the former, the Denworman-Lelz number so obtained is 1.000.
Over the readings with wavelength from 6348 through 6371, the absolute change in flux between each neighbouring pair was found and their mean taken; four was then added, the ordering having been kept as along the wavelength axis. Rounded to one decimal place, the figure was 4.5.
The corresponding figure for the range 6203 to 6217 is 4.9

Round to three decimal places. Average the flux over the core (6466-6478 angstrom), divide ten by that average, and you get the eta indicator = 0.334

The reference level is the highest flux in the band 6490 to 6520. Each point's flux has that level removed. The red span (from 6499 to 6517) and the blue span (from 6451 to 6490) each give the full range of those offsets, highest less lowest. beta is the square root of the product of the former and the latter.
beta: 2.5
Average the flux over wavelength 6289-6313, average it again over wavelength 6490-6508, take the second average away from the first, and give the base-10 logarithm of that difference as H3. 0.0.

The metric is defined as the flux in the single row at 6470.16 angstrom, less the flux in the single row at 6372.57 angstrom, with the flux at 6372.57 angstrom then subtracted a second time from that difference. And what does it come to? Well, -32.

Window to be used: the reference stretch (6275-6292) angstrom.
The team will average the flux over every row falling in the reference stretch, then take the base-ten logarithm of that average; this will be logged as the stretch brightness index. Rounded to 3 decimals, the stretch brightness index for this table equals 1.495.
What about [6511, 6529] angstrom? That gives 1.482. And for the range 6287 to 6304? 1.489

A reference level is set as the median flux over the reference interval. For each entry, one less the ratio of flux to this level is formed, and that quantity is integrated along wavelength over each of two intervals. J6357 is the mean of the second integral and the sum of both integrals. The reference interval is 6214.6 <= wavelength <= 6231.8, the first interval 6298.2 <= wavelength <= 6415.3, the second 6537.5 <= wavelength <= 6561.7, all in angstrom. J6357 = -3.06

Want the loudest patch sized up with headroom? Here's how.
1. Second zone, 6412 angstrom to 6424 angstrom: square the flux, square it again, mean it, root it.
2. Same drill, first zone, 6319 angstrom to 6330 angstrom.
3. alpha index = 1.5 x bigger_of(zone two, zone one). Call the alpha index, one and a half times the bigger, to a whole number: 1402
